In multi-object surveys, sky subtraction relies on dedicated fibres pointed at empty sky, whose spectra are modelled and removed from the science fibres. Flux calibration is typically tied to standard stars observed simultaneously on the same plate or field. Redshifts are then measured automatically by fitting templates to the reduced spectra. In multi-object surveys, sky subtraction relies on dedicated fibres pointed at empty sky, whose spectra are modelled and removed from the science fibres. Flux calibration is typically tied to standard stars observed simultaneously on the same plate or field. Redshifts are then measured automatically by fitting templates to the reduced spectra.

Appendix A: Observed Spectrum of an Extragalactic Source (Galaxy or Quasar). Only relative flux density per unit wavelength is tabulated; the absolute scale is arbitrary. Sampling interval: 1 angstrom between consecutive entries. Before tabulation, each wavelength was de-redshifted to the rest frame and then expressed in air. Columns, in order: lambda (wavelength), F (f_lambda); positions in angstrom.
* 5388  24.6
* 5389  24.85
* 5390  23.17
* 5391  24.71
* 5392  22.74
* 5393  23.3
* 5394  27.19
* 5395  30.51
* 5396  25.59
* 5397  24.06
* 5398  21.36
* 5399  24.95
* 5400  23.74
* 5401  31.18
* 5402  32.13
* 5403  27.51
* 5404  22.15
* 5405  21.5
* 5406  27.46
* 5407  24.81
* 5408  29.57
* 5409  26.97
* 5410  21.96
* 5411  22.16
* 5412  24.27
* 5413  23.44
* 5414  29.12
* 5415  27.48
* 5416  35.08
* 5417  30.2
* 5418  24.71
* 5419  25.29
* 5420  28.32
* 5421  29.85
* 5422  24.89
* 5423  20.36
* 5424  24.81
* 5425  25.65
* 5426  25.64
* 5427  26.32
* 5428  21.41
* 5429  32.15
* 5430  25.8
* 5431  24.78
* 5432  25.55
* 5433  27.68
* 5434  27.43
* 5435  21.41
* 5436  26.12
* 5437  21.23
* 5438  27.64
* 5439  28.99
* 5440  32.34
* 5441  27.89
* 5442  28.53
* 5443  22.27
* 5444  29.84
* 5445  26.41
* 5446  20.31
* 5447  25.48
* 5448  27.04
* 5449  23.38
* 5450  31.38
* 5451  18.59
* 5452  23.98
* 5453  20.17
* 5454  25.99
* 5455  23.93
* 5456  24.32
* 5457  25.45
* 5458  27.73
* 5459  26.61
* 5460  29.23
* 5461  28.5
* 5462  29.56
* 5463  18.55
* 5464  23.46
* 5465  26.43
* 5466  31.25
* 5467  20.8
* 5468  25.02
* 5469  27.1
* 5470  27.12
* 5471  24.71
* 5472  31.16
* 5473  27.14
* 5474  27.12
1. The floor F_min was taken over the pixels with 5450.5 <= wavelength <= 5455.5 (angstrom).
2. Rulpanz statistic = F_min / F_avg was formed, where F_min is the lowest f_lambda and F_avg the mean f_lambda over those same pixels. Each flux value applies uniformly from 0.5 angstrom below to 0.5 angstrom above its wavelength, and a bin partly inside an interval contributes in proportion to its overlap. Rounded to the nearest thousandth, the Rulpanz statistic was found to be 0.825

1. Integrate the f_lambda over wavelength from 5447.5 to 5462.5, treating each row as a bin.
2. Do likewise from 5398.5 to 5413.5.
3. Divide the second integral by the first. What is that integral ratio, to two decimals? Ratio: 0.99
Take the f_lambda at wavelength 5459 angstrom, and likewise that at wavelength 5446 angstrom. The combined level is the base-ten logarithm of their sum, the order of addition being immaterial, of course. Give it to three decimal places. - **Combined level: 1.671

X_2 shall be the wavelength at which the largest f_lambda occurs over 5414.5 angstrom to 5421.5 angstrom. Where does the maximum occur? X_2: 5416 angstrom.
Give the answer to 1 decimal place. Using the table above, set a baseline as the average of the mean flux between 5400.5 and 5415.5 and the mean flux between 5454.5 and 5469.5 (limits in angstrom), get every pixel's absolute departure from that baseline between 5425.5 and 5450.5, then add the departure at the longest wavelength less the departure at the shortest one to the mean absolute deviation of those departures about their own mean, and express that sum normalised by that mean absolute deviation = 3.8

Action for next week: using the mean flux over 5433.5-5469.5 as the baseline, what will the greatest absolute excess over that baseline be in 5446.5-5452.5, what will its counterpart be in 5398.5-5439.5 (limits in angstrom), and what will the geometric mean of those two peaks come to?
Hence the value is 8.2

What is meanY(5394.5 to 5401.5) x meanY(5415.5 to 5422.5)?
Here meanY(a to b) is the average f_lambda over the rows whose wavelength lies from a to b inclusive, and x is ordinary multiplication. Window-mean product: 734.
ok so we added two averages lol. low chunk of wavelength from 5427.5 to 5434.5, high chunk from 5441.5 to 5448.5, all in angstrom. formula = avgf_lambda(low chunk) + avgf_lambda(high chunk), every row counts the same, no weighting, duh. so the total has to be 52.1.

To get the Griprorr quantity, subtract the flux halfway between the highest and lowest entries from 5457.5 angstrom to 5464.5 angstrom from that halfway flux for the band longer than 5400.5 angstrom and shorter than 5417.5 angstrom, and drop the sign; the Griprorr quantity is 4.2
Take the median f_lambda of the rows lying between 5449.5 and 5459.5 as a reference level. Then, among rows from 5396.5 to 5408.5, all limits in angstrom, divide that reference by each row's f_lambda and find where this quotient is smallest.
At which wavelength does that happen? 5402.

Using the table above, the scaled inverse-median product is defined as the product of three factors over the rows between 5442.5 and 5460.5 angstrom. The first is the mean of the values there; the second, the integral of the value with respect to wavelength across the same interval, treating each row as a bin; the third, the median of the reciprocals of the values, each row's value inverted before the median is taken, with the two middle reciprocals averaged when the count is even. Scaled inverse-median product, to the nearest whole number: 446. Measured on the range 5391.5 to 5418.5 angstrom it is 738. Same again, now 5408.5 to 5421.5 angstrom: 347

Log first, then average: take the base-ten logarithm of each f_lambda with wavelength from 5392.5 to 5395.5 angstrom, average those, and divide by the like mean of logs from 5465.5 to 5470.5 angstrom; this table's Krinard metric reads 1.01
